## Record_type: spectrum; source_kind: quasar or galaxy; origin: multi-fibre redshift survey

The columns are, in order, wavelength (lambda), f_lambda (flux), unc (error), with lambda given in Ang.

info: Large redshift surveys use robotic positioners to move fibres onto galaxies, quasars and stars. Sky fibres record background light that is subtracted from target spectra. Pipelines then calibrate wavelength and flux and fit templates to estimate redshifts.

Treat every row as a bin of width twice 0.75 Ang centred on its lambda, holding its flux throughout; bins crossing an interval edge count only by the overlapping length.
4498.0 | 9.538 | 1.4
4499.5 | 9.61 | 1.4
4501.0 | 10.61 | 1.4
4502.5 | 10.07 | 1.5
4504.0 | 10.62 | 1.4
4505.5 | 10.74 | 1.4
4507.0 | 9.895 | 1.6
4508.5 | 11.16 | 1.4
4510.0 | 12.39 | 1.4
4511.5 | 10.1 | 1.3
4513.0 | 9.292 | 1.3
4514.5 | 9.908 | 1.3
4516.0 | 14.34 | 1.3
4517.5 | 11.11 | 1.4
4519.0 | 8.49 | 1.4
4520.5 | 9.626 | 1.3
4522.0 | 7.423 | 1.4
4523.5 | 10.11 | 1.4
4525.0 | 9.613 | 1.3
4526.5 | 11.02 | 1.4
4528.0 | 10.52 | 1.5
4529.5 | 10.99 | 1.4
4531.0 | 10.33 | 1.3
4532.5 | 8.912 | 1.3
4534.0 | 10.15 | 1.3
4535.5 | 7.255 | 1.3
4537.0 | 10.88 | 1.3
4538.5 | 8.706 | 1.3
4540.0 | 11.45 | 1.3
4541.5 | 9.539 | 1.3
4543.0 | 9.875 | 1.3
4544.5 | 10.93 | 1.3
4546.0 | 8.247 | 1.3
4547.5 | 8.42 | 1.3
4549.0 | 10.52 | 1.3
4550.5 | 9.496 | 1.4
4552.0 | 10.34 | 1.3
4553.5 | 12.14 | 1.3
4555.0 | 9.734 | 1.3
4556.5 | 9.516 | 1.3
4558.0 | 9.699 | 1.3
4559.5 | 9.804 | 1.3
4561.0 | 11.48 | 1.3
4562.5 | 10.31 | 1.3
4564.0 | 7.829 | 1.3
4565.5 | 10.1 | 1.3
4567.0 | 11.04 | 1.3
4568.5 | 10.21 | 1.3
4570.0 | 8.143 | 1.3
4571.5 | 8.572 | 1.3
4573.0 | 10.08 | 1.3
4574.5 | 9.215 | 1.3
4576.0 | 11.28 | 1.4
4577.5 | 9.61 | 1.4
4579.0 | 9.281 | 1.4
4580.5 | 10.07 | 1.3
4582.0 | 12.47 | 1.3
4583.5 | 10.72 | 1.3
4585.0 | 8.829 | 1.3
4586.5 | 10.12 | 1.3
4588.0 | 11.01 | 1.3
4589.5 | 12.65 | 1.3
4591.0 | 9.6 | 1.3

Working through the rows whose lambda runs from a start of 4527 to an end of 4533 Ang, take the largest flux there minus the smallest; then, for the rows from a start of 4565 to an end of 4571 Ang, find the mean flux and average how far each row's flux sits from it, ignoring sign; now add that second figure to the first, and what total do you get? 2.94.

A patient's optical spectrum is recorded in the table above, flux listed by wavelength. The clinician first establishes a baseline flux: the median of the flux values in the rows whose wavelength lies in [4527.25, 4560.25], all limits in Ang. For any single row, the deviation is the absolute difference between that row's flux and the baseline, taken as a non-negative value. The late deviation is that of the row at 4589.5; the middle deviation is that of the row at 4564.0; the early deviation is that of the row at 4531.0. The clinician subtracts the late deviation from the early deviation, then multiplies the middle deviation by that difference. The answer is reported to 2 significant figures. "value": -4.7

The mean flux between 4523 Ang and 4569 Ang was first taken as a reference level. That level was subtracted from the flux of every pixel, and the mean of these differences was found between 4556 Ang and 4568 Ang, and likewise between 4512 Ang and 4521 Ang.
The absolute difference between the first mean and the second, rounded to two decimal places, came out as 0.49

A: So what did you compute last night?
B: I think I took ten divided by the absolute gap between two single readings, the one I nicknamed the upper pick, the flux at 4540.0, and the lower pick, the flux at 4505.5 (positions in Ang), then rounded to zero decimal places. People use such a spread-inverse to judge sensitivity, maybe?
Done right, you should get 14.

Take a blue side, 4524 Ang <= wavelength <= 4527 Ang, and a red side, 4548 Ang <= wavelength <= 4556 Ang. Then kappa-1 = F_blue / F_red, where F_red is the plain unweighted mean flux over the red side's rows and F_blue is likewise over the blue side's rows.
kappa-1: 0.99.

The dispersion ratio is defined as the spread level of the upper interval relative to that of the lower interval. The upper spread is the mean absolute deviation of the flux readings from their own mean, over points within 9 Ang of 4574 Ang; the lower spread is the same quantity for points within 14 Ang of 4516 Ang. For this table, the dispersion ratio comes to 0.88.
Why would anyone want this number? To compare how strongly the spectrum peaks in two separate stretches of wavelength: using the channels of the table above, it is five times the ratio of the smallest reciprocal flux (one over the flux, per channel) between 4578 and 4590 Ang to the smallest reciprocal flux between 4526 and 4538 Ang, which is 4.4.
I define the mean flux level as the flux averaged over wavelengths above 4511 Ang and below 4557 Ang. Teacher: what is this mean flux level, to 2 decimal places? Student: 9.97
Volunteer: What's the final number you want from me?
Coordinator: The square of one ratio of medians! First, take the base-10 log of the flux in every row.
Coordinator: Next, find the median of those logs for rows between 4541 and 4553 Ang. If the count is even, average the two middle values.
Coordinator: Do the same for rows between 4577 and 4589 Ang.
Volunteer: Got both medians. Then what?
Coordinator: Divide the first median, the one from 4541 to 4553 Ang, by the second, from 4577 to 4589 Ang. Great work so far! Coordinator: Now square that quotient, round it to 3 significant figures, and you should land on 0.966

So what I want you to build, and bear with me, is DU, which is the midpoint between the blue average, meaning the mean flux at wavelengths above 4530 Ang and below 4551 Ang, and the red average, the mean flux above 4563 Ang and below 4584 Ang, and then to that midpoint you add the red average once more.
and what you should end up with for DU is 19.7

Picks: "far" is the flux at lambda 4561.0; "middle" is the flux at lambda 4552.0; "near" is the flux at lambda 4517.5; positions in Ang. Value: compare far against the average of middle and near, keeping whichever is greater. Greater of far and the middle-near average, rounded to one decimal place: 11.5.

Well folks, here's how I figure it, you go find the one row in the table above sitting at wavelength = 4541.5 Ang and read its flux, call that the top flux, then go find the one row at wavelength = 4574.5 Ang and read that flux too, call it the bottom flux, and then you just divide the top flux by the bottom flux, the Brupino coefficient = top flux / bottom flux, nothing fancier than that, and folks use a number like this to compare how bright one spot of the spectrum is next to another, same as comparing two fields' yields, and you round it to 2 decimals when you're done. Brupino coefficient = 1.04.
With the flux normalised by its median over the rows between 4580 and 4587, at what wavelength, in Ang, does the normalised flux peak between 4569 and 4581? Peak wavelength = 4576.0 Ang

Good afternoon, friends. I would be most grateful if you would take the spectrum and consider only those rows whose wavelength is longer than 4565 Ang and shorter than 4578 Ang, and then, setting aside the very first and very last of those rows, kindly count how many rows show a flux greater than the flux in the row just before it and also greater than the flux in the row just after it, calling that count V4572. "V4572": 3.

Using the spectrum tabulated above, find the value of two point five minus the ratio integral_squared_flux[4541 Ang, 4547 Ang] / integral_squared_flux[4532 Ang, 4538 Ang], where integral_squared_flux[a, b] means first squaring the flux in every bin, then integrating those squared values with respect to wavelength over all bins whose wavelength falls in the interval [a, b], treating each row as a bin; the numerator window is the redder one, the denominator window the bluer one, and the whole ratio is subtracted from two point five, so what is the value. 1.44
